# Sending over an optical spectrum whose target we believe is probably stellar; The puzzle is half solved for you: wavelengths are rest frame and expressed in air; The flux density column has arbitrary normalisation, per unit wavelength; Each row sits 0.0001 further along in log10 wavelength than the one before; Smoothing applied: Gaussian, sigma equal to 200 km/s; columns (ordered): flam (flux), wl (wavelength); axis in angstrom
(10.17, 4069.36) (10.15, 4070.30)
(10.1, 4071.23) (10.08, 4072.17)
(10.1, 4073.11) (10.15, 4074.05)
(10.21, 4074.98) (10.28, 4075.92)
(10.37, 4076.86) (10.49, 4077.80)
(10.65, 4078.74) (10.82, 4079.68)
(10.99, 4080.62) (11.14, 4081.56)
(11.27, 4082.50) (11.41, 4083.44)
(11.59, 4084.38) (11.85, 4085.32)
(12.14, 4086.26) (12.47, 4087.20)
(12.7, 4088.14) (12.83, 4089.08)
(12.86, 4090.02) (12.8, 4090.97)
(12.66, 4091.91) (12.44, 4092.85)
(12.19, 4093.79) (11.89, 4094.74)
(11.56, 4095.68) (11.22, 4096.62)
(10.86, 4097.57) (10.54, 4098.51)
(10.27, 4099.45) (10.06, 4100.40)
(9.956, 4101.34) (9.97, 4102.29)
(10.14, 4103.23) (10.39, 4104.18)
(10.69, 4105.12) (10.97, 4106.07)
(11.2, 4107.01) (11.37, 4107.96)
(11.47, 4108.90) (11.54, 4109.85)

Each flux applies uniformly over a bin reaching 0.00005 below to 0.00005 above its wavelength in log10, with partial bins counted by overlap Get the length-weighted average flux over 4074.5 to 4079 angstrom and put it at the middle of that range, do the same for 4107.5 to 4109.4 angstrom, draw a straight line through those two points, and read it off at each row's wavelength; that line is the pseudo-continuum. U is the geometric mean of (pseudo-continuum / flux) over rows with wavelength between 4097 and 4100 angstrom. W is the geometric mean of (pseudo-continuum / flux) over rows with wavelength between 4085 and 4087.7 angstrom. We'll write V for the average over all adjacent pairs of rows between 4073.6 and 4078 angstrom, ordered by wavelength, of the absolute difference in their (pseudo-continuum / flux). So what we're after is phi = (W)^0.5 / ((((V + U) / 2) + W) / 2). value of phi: 1.33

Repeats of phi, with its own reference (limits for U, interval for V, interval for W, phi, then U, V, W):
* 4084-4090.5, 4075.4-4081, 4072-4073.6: 1.38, 0.87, 0.010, 1.02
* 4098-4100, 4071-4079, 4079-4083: 1.31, 1.07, 0.005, 0.95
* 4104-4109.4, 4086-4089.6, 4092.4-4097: 1.33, 1.03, 0.013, 0.93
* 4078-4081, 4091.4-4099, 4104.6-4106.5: 1.32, 0.97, 0.028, 1.05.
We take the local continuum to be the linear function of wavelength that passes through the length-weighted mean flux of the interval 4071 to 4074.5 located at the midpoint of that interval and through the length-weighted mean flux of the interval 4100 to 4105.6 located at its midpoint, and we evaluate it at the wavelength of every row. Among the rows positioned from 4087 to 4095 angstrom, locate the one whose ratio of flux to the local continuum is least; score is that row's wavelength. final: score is 4094.74 angstrom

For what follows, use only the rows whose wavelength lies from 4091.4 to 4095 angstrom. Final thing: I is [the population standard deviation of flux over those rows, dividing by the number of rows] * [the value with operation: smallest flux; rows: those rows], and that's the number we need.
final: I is 3.4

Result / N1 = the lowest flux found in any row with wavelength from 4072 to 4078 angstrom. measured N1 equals 10.08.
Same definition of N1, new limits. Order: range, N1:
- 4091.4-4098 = 10.86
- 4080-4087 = 10.99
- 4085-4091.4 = 11.85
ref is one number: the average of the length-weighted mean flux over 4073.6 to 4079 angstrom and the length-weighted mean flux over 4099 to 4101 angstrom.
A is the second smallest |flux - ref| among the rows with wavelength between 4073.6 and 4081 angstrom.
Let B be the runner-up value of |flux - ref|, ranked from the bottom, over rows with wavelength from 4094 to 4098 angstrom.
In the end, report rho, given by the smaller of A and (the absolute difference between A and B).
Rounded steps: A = 0.0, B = 1.0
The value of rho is 0.0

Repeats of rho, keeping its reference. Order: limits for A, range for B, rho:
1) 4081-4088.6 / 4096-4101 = 0.8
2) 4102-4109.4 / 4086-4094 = 0.1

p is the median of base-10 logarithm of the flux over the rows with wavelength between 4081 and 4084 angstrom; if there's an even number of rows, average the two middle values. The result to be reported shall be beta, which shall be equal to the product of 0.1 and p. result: 0.105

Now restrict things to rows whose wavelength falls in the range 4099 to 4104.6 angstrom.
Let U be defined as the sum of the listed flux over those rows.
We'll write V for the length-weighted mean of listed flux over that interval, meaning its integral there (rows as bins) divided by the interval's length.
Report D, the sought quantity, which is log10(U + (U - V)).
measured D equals 2.05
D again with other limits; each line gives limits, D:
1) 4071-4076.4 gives 2.05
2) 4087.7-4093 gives 2.15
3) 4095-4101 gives 2.07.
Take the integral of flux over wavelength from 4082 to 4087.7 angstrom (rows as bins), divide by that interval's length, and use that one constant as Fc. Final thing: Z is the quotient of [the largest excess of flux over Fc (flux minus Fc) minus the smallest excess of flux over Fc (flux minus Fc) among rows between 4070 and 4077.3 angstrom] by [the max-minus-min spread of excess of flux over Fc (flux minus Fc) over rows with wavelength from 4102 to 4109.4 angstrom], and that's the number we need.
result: 0.19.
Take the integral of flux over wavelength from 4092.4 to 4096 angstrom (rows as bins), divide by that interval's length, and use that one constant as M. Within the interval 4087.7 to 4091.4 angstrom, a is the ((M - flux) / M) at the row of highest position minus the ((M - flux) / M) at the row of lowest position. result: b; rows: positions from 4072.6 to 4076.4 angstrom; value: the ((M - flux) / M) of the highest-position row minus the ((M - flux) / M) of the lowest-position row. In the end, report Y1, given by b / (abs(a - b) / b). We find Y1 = 0.03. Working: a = -0.008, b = -0.015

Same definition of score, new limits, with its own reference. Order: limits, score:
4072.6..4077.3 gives 4073.11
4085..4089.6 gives 4085.32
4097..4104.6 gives 4101.34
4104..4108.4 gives 4104.18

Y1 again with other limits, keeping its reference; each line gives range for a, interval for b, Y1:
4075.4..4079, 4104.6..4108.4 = 0.12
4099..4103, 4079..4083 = 0.02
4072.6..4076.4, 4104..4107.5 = 0.09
